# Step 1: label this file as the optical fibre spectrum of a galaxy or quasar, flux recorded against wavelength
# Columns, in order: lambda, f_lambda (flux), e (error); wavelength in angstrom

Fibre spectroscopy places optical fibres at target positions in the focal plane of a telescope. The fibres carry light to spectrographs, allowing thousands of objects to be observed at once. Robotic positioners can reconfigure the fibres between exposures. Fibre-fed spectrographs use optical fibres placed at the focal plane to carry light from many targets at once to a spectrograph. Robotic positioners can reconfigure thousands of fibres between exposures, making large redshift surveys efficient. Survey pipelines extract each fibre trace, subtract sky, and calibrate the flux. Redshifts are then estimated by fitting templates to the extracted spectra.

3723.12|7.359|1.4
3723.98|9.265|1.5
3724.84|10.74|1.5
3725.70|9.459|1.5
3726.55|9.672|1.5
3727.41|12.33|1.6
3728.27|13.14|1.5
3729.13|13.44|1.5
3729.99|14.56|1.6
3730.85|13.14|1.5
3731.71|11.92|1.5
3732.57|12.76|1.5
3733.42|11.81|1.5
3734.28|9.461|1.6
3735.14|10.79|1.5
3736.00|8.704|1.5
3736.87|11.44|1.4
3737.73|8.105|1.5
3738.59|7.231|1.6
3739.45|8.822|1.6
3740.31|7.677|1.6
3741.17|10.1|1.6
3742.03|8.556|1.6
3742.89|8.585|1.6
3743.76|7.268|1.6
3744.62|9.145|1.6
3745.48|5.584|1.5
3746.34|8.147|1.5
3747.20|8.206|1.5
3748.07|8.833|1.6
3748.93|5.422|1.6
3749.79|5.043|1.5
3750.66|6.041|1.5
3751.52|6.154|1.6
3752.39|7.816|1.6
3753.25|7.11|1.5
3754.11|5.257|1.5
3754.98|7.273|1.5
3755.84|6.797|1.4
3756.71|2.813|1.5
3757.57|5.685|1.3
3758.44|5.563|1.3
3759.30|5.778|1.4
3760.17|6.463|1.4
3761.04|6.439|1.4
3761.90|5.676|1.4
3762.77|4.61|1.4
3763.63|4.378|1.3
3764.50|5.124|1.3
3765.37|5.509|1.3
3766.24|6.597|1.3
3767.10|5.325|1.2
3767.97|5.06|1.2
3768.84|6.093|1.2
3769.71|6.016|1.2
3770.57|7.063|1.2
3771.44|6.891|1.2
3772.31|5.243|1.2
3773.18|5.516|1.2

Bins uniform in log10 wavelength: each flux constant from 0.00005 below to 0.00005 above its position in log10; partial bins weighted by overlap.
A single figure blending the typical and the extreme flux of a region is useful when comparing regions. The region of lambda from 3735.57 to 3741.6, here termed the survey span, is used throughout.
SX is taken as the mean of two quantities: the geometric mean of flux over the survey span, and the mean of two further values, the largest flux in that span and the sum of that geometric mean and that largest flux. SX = 12.3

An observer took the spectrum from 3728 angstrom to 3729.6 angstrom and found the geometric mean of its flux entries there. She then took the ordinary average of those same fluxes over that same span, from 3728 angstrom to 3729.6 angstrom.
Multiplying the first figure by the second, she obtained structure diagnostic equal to 177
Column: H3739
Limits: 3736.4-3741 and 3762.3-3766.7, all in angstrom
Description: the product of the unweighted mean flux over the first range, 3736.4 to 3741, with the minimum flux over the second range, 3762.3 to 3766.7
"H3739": 38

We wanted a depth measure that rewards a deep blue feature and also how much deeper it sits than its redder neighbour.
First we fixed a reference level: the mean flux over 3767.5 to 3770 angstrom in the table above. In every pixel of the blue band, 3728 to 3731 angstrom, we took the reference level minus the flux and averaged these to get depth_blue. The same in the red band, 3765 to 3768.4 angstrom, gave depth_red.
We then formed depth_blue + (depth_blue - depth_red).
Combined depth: -16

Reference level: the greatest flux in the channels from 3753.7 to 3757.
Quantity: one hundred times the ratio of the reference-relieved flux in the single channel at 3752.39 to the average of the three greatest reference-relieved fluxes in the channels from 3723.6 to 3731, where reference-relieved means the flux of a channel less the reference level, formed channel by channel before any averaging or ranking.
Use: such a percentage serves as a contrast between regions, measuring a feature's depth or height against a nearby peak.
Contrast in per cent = 8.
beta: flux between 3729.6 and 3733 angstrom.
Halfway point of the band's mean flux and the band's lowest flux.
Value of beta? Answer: 13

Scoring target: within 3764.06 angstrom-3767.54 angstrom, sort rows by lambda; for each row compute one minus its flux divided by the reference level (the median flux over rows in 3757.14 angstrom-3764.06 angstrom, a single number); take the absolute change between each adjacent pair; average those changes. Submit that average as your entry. 0.16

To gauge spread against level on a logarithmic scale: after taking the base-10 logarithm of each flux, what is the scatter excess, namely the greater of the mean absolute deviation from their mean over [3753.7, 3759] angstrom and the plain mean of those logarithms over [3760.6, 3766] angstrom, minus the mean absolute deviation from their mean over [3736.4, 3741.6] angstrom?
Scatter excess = 0.66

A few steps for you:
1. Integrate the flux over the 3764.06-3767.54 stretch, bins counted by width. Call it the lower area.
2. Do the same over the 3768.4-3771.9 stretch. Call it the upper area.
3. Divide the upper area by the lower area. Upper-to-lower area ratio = 1.16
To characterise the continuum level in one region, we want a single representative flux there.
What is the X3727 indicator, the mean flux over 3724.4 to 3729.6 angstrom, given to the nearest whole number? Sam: 11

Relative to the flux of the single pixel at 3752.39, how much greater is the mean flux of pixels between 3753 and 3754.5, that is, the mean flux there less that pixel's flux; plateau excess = -2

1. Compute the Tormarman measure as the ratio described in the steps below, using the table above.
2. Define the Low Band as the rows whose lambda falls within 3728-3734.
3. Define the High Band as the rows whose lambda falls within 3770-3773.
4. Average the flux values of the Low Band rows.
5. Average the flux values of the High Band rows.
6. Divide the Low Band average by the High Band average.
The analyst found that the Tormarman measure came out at 2.0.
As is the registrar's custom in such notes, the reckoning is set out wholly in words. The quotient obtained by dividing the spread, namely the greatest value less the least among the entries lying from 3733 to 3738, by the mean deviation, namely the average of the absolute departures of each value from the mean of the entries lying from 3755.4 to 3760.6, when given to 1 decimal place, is 4.1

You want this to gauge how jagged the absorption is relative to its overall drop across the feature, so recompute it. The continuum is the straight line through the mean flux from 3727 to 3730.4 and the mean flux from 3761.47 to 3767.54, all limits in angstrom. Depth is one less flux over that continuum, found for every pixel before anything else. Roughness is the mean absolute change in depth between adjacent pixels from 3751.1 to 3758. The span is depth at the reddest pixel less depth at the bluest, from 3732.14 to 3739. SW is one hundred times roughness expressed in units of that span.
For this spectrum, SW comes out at 69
